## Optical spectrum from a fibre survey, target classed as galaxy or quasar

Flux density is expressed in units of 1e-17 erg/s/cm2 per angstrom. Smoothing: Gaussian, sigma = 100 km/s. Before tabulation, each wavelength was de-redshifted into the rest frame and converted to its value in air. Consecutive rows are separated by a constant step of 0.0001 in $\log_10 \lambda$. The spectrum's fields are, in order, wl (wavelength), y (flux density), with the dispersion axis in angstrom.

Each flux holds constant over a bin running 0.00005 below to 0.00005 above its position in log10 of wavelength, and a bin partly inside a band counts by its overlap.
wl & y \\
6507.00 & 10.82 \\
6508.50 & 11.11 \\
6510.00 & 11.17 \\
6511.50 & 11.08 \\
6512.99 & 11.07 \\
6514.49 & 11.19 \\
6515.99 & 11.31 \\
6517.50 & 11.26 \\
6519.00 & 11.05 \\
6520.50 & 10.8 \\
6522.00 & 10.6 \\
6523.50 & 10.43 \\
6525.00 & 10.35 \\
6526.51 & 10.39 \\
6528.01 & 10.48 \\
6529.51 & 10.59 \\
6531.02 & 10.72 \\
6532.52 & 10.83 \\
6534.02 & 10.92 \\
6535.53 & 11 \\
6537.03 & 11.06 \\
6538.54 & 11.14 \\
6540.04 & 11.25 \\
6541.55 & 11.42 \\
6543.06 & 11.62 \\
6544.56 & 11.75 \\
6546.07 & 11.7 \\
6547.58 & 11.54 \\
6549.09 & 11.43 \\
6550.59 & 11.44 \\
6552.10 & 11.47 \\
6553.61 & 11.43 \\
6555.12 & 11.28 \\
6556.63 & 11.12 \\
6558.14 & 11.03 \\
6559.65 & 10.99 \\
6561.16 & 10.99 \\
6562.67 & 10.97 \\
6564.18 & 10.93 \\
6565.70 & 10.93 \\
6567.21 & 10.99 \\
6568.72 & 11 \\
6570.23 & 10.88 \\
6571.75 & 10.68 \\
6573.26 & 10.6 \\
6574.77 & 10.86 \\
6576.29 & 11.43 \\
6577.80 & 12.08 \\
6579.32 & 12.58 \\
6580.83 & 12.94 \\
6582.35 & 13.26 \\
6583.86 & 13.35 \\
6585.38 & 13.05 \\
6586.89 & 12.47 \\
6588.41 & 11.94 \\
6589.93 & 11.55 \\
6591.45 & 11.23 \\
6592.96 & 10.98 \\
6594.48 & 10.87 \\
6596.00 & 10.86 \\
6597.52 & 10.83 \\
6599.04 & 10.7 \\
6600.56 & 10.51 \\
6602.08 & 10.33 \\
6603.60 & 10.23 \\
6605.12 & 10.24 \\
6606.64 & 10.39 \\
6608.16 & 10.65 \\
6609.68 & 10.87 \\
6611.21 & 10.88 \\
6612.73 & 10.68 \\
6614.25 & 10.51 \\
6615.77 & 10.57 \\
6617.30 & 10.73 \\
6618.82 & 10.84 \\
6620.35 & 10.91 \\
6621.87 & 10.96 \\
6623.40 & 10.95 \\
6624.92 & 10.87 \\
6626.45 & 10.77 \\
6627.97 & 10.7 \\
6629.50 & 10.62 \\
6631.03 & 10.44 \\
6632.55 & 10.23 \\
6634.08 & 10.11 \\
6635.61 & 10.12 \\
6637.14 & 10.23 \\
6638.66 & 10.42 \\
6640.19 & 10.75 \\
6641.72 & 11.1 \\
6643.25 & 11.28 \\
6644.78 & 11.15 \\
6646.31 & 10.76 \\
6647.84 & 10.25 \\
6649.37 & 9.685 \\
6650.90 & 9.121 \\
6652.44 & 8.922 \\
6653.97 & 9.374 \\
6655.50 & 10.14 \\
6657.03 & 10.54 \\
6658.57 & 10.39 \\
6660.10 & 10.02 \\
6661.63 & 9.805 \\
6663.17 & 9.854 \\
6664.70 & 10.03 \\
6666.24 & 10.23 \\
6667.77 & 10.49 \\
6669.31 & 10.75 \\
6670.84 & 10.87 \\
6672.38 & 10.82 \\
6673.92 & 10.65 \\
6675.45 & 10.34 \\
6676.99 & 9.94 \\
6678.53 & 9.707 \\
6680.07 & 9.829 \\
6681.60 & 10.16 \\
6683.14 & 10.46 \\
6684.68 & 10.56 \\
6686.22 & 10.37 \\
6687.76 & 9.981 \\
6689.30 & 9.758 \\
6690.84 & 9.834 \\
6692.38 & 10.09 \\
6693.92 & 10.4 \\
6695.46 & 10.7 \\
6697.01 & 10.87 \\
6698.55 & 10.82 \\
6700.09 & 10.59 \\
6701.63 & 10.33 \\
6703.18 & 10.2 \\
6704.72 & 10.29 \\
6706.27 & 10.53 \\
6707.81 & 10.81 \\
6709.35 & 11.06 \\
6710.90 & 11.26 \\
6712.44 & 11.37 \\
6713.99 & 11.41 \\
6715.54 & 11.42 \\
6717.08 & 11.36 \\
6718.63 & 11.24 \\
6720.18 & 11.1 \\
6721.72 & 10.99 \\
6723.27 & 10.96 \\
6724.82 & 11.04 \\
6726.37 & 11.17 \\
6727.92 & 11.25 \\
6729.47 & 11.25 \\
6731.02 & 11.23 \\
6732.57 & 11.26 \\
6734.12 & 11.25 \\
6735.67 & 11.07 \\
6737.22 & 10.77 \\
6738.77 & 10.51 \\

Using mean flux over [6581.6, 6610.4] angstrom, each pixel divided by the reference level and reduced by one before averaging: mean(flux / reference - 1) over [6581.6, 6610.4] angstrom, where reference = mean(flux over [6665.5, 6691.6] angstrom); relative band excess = 0.10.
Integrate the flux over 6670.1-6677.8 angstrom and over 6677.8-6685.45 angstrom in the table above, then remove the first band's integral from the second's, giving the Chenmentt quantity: -3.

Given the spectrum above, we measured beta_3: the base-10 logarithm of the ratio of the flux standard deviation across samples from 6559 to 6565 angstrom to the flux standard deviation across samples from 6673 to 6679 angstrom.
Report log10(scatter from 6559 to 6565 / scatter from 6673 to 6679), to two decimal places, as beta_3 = -1.17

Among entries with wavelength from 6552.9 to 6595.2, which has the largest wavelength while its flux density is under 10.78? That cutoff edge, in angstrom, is 6573.26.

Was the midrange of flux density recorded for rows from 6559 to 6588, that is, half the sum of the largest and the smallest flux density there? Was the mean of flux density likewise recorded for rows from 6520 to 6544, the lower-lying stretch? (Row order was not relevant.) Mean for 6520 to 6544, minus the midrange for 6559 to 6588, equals -1.1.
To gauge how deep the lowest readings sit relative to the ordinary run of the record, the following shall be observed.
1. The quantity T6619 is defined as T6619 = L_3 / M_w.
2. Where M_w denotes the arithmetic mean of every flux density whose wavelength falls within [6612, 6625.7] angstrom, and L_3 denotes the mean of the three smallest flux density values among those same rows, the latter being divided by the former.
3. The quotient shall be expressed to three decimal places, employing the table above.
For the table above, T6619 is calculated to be 0.982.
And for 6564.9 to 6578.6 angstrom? 0.970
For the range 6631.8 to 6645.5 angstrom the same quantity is 0.958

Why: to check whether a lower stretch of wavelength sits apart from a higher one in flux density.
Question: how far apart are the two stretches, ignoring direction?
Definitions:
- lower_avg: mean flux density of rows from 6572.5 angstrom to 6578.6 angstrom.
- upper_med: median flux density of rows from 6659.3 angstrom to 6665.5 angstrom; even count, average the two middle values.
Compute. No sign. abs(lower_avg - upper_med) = 1.31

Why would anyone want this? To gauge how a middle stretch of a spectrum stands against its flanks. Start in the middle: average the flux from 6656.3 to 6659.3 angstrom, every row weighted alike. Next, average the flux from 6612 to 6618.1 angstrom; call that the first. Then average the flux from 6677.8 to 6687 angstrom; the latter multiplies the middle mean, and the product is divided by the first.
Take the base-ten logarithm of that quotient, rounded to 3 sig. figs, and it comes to 1.00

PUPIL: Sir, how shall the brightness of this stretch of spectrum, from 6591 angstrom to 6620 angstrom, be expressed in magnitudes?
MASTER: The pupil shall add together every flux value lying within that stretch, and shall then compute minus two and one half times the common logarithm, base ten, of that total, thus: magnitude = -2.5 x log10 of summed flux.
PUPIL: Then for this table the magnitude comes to -5.77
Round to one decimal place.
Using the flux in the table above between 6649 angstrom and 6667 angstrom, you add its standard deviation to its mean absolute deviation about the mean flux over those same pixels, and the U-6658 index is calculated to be 0.9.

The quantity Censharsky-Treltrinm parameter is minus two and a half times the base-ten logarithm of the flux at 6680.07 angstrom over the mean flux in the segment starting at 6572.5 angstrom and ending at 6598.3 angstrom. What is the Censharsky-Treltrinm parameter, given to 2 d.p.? 0.20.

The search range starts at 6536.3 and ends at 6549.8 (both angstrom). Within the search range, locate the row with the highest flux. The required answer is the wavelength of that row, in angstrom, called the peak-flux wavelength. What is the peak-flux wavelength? 6544.56 angstrom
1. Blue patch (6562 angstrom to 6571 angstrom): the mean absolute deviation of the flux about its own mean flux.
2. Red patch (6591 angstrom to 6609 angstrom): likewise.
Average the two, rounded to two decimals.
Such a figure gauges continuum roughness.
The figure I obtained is 0.15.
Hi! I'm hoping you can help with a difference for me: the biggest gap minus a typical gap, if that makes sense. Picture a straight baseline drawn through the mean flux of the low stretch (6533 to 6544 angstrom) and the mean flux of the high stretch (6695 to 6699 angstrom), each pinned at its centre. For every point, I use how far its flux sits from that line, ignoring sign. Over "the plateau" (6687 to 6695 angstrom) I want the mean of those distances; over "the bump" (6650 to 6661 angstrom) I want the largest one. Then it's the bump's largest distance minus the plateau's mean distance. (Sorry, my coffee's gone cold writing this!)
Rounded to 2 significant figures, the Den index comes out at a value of 1.2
